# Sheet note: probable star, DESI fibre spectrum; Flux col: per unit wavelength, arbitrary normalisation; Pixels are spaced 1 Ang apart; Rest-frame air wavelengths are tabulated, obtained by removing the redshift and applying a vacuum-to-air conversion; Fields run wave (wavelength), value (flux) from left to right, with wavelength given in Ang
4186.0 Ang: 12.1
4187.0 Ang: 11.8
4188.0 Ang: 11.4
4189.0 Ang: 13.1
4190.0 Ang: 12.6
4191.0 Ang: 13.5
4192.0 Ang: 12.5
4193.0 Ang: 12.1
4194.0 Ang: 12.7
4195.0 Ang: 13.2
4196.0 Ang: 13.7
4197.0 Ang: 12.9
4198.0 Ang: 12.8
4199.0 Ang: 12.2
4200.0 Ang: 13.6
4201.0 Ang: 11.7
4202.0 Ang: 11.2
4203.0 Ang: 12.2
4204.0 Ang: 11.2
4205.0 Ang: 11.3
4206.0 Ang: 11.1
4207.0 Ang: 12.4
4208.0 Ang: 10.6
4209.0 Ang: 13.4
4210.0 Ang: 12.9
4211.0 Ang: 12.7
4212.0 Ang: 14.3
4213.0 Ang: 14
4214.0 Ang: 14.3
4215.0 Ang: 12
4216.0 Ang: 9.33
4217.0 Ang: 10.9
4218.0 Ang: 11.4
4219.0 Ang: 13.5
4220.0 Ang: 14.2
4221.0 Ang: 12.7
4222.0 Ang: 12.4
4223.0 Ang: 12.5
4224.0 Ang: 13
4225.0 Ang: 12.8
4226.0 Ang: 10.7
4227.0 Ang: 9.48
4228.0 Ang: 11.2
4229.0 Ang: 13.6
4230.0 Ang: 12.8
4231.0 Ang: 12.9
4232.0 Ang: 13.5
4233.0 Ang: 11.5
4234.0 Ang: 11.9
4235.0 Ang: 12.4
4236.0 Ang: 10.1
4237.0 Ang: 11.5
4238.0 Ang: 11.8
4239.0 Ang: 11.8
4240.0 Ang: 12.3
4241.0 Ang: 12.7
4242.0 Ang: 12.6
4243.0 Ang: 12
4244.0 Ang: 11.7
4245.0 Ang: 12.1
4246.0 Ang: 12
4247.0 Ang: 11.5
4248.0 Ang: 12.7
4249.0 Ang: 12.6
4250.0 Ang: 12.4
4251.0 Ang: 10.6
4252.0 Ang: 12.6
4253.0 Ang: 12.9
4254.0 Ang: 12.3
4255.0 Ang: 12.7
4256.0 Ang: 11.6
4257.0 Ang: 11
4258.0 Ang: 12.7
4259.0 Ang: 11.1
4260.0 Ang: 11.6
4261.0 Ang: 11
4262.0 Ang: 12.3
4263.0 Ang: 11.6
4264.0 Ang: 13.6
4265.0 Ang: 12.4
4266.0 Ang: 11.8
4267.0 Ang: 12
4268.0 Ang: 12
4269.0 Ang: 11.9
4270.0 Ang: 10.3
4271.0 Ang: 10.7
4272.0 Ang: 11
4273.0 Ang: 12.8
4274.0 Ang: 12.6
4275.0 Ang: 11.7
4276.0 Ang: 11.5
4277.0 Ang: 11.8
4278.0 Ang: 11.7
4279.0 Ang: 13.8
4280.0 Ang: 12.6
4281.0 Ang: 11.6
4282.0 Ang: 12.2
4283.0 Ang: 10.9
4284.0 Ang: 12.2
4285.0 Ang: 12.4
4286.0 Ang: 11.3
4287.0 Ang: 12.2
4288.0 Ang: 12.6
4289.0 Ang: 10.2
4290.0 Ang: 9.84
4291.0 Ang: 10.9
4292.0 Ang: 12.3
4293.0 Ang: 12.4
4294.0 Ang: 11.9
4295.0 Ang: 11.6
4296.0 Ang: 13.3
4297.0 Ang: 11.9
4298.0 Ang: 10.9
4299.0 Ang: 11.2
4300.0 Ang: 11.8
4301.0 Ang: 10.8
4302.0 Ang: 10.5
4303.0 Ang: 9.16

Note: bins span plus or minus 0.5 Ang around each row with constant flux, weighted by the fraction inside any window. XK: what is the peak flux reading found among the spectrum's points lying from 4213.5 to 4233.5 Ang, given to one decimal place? 14.3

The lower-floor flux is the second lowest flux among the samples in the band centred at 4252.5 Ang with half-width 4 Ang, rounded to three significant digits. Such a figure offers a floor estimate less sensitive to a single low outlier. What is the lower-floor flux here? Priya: 11.6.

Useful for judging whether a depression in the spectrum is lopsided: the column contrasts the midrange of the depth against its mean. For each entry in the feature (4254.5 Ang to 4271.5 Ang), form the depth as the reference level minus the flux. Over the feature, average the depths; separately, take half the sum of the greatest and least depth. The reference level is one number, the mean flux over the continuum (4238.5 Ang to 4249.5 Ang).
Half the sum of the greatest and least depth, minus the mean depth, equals -0.2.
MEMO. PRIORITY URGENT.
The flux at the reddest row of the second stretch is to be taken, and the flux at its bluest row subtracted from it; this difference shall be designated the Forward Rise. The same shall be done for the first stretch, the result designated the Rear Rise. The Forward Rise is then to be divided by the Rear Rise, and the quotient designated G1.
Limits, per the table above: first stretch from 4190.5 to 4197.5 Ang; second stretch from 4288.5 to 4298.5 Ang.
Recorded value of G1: -1.2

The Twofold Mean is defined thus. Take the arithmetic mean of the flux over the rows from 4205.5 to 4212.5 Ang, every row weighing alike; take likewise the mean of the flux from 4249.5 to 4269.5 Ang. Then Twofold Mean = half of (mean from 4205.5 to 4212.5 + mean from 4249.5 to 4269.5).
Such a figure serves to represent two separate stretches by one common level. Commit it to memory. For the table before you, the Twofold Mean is 12.25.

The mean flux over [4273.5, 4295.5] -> 11.83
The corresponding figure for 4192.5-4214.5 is 12.57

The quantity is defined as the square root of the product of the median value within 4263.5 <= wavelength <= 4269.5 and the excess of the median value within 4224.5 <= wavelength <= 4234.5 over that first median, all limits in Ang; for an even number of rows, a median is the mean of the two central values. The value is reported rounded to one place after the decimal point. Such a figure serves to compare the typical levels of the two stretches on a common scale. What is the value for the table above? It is 2.0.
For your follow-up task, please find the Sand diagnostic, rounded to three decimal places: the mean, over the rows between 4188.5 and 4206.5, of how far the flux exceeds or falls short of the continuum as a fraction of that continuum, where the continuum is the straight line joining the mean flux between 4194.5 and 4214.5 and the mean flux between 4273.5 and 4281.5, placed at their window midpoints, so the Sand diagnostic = -0.016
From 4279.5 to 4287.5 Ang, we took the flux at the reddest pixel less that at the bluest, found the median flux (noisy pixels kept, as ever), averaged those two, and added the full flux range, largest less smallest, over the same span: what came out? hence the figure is 7.60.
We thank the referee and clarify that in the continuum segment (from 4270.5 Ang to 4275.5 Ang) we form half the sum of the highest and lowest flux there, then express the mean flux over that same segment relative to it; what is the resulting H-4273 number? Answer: 1.00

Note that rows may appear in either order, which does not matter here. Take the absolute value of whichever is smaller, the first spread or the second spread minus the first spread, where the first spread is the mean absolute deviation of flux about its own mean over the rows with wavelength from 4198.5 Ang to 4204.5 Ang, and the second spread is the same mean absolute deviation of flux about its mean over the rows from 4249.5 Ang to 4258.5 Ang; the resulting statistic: 0.03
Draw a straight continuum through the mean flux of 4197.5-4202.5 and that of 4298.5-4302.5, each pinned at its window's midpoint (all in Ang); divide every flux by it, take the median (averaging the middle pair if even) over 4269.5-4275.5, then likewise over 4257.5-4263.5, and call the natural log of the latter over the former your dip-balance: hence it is 0.01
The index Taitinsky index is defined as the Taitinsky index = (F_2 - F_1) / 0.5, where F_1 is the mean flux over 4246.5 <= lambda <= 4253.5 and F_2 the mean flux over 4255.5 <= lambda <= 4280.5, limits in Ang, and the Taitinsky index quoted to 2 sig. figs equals -0.60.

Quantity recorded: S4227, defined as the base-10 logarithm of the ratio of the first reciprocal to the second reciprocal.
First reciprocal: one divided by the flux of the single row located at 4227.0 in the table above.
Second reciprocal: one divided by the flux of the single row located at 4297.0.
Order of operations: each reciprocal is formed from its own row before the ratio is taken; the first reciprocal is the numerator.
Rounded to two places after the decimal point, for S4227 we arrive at 0.10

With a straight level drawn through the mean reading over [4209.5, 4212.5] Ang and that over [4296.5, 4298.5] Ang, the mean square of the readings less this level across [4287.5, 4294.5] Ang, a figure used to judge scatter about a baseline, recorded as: 1.1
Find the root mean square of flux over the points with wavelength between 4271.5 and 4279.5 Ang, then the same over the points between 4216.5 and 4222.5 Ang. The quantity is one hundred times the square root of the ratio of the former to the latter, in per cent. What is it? 98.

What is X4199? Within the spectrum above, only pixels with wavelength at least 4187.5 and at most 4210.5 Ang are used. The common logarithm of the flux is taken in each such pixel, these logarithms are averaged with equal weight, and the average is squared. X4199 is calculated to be 1.190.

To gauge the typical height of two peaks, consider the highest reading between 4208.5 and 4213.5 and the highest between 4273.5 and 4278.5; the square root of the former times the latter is 13.4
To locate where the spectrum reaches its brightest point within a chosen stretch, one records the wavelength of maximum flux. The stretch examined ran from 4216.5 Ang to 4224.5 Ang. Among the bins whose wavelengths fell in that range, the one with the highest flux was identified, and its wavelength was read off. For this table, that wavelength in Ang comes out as 4220.0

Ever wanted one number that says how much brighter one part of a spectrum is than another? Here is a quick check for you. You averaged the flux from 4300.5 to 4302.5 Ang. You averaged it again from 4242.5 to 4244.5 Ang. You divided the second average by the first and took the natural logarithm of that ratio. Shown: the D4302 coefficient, 0.11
